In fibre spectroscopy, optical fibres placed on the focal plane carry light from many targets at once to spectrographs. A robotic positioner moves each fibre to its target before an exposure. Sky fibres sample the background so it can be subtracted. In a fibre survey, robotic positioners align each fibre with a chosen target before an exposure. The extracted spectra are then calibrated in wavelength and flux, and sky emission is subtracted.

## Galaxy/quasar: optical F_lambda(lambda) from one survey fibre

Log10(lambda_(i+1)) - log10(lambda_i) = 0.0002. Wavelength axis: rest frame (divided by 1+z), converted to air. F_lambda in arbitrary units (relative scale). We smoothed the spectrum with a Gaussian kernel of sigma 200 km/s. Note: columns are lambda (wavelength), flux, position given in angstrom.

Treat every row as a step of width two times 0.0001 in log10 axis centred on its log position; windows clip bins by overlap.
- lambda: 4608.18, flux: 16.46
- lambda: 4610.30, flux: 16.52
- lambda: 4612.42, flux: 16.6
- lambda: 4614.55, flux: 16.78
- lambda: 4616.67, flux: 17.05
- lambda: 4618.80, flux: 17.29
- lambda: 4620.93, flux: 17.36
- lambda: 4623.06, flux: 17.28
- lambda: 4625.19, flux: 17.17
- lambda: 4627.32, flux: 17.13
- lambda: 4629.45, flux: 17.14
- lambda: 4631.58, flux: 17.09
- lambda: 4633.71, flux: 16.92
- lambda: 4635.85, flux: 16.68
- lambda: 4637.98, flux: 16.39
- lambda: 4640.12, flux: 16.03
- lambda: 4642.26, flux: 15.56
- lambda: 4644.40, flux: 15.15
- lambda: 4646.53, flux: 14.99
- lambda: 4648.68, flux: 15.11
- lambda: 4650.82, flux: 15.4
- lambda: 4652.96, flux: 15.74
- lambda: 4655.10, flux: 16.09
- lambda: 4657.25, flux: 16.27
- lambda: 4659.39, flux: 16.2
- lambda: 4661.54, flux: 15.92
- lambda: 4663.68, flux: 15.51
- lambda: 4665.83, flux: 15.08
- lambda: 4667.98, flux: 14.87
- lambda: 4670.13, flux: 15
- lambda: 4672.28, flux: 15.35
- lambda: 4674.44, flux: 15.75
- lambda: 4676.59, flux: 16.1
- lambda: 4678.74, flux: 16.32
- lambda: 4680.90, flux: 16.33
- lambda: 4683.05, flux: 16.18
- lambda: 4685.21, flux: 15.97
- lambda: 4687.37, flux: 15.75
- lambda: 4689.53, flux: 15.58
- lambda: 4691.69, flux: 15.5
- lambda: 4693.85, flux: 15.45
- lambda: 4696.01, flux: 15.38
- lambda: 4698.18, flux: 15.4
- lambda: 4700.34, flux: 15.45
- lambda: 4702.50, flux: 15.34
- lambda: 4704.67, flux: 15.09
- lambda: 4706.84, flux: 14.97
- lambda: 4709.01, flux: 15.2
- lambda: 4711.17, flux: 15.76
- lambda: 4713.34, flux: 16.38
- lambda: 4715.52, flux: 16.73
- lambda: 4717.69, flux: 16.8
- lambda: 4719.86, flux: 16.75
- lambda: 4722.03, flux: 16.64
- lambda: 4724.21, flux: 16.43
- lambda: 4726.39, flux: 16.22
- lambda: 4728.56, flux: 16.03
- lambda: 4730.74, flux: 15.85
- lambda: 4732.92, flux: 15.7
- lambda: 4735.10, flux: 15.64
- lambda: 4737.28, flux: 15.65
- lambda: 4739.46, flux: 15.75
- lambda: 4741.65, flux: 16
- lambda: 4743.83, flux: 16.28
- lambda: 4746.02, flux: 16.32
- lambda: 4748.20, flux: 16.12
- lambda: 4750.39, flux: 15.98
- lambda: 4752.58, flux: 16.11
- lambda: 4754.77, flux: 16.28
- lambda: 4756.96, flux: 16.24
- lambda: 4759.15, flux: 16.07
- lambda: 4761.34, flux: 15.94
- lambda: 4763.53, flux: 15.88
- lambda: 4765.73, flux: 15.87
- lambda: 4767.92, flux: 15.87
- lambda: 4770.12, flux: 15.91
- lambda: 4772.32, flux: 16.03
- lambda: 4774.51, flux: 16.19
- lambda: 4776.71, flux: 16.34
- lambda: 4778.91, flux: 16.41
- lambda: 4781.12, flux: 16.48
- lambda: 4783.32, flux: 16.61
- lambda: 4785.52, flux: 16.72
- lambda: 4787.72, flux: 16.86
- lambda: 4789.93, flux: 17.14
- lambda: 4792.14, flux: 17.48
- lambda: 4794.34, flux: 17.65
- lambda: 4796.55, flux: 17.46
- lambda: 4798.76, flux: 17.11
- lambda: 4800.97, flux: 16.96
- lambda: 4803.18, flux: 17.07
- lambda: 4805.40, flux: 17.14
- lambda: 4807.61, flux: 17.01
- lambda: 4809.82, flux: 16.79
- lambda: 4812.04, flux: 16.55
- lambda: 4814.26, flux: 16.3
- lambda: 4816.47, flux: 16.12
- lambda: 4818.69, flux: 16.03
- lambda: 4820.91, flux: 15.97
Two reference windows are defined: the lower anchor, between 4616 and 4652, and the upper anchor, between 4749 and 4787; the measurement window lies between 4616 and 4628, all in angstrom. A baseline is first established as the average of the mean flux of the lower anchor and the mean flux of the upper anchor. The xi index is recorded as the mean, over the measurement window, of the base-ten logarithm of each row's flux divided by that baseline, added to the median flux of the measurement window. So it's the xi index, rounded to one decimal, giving 17.2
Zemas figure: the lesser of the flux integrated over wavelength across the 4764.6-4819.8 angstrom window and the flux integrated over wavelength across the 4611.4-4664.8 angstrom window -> 873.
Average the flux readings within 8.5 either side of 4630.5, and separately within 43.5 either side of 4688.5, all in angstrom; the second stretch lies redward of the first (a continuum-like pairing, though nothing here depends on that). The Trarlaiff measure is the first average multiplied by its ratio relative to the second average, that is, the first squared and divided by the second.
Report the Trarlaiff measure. 18.3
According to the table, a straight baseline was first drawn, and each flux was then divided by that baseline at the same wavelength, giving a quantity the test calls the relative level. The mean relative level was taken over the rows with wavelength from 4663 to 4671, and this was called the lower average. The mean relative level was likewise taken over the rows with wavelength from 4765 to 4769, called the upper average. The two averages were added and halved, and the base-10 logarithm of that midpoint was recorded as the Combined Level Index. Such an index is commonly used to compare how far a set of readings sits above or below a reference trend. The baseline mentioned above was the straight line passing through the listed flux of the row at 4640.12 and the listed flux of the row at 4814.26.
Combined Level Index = -0.018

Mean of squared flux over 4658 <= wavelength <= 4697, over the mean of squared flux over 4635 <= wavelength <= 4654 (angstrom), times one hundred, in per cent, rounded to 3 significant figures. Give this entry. 100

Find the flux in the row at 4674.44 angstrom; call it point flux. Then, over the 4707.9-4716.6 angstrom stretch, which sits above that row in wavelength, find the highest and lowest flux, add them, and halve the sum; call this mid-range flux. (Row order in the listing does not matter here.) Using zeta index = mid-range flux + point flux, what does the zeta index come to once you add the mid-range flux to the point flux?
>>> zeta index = 31.7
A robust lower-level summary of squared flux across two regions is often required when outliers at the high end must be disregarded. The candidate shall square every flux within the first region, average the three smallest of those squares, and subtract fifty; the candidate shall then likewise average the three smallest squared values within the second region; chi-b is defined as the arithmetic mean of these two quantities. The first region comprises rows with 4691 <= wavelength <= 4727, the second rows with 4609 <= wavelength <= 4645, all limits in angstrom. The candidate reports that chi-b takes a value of 210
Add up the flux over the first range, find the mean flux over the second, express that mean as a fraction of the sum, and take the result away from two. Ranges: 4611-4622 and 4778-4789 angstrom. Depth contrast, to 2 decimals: 1.80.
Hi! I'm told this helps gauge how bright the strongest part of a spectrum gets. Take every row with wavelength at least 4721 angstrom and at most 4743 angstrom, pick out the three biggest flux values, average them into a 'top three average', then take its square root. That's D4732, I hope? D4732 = 4.05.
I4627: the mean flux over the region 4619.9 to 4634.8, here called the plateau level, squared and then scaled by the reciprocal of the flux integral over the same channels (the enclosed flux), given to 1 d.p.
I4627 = 1.2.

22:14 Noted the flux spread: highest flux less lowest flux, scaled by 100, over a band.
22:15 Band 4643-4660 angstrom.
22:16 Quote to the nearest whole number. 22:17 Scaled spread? 128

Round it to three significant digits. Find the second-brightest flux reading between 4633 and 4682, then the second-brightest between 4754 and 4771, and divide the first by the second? 1.03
